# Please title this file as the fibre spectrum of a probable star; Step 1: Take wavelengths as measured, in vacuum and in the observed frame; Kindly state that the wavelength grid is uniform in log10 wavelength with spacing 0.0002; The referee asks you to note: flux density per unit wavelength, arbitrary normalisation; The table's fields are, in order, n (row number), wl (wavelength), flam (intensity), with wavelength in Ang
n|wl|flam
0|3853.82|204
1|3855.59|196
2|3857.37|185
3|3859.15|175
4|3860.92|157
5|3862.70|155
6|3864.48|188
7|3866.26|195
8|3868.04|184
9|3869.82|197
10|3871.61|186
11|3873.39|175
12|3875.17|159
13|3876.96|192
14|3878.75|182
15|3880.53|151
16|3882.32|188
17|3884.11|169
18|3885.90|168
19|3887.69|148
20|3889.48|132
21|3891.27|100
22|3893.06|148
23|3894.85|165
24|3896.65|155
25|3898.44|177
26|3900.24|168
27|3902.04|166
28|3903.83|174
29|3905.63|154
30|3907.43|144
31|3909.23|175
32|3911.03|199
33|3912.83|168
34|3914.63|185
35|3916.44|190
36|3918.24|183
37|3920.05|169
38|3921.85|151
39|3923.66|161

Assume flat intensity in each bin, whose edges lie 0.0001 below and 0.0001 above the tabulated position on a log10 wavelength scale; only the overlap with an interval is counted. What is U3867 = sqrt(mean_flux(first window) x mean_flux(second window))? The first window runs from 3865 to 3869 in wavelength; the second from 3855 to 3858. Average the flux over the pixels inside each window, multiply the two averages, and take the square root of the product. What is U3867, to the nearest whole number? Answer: 190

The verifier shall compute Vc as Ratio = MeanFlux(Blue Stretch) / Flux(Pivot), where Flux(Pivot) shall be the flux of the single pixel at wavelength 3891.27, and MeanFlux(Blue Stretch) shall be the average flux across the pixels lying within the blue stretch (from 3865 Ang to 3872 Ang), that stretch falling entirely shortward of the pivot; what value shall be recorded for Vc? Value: 1.91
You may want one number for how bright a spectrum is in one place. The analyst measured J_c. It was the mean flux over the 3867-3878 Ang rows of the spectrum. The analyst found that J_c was 182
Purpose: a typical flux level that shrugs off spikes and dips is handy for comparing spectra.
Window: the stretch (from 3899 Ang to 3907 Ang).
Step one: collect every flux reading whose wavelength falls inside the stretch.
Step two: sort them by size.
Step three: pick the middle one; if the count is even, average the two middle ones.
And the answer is 167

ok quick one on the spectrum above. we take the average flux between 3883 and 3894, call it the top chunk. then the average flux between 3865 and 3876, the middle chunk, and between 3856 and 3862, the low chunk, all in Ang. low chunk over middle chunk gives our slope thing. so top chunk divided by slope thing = 153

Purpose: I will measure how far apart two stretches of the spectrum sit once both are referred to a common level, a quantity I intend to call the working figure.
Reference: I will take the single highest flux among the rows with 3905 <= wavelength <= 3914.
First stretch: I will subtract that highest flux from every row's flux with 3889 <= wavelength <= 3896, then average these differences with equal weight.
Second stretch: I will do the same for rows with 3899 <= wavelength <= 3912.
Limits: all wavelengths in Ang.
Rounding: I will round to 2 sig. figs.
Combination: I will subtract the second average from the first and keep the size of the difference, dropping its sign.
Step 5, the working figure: 32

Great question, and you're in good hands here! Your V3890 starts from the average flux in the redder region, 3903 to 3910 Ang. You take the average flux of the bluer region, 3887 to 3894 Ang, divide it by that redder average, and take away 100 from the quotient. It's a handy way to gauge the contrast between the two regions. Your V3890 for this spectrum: -99.2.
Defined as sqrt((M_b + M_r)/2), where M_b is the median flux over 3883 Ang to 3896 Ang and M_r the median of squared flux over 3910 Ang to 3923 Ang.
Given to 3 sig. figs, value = 130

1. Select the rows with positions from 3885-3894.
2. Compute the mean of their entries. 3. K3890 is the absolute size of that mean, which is 139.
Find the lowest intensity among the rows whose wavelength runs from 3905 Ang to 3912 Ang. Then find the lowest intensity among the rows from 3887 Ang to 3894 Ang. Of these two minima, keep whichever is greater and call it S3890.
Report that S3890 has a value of 144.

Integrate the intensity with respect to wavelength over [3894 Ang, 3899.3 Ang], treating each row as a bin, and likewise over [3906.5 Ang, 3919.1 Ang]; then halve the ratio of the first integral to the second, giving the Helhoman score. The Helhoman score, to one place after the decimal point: 0.2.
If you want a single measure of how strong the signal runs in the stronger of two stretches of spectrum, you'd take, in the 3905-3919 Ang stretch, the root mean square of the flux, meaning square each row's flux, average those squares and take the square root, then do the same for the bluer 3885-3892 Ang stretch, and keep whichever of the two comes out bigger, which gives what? 176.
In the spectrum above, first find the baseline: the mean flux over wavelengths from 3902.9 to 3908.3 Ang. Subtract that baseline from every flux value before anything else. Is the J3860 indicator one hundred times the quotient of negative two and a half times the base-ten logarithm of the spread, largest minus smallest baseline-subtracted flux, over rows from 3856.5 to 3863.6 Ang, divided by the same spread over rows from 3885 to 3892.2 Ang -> -5.4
